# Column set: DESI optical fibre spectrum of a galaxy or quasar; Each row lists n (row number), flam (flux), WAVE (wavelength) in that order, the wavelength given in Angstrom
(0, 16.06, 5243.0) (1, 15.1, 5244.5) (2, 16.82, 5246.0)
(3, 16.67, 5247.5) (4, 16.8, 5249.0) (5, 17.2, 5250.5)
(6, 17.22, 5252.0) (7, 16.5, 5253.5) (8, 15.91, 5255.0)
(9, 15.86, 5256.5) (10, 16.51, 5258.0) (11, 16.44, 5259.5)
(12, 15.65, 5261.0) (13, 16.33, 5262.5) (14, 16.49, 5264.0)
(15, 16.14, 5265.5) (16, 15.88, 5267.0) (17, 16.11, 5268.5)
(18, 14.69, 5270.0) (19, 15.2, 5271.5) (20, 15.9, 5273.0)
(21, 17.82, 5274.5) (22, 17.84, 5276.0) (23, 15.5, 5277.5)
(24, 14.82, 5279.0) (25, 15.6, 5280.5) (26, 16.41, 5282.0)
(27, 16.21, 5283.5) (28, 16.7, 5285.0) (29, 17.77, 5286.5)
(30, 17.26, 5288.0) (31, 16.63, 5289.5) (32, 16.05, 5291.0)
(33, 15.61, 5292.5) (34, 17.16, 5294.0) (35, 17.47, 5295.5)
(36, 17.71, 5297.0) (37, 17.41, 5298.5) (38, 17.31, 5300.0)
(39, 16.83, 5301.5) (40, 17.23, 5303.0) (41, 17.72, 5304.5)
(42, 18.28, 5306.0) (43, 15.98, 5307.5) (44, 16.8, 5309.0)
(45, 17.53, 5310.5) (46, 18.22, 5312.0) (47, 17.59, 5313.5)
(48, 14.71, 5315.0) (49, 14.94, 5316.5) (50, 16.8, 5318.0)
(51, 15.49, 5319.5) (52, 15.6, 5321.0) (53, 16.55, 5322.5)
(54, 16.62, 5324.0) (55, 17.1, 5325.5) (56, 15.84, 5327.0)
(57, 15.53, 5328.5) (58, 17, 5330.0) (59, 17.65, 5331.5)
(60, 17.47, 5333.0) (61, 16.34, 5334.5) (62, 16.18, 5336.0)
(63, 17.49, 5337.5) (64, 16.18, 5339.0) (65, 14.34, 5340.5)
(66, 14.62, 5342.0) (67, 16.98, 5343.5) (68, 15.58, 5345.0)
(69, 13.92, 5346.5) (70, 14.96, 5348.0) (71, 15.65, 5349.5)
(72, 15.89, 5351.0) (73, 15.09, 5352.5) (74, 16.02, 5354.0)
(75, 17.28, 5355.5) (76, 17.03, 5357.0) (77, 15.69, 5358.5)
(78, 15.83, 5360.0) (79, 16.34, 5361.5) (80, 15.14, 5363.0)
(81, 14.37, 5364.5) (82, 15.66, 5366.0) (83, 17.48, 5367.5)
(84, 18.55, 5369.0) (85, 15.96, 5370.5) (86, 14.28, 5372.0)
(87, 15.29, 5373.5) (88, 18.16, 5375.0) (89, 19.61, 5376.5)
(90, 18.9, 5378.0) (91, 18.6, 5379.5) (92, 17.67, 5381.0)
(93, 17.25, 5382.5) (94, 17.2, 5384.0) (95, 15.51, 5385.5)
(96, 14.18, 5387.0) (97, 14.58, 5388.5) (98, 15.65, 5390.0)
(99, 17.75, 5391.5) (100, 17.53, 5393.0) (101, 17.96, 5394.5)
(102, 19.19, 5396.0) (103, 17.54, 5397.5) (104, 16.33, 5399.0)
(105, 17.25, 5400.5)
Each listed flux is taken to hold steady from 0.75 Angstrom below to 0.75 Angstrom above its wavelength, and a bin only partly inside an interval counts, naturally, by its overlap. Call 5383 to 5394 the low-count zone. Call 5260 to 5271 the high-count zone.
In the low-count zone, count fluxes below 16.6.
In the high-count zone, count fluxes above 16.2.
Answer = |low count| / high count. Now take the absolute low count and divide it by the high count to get 2.0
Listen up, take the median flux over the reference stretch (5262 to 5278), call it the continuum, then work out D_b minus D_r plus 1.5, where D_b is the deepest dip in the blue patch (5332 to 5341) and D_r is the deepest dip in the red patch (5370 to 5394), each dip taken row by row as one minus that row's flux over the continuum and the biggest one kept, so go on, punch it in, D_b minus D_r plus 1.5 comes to 1.49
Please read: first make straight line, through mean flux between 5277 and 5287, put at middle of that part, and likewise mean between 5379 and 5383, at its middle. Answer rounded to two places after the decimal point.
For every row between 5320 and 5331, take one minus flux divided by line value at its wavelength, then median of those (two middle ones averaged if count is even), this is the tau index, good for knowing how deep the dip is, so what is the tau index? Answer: 0.02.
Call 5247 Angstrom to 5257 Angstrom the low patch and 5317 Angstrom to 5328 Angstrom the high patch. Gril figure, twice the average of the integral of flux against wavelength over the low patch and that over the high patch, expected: 345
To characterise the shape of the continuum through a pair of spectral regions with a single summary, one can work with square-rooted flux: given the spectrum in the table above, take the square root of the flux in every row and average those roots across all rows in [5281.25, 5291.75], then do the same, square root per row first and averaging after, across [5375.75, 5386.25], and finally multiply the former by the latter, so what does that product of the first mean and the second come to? 17.2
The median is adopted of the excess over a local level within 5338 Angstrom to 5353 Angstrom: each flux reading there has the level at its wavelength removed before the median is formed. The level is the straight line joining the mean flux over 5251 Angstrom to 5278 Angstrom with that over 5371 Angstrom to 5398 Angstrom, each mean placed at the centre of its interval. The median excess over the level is -1.46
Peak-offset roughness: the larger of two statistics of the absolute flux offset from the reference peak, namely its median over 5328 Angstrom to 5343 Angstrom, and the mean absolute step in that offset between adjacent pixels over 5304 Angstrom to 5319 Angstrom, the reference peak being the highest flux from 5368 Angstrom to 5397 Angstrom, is 3.35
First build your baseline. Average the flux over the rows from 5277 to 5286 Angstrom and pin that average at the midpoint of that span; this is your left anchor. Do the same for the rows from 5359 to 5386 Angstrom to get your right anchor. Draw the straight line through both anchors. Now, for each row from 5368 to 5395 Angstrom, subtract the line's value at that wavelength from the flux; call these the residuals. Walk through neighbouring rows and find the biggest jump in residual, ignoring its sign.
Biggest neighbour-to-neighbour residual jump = 2.86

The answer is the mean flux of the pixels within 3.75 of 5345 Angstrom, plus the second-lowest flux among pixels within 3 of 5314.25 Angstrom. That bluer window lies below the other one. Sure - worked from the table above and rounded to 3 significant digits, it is 30.2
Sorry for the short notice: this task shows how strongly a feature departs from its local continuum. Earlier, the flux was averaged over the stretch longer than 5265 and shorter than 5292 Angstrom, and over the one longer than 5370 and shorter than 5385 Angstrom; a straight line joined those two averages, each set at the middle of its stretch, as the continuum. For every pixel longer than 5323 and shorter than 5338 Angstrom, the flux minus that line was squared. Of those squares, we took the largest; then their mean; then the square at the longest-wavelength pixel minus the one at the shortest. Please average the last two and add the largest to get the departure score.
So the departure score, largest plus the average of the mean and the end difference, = 2.0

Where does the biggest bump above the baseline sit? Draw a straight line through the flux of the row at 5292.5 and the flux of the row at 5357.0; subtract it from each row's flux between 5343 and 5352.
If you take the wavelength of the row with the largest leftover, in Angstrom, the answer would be 5343.5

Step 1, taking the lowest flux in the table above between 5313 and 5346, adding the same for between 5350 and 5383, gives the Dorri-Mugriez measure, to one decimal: 28.6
